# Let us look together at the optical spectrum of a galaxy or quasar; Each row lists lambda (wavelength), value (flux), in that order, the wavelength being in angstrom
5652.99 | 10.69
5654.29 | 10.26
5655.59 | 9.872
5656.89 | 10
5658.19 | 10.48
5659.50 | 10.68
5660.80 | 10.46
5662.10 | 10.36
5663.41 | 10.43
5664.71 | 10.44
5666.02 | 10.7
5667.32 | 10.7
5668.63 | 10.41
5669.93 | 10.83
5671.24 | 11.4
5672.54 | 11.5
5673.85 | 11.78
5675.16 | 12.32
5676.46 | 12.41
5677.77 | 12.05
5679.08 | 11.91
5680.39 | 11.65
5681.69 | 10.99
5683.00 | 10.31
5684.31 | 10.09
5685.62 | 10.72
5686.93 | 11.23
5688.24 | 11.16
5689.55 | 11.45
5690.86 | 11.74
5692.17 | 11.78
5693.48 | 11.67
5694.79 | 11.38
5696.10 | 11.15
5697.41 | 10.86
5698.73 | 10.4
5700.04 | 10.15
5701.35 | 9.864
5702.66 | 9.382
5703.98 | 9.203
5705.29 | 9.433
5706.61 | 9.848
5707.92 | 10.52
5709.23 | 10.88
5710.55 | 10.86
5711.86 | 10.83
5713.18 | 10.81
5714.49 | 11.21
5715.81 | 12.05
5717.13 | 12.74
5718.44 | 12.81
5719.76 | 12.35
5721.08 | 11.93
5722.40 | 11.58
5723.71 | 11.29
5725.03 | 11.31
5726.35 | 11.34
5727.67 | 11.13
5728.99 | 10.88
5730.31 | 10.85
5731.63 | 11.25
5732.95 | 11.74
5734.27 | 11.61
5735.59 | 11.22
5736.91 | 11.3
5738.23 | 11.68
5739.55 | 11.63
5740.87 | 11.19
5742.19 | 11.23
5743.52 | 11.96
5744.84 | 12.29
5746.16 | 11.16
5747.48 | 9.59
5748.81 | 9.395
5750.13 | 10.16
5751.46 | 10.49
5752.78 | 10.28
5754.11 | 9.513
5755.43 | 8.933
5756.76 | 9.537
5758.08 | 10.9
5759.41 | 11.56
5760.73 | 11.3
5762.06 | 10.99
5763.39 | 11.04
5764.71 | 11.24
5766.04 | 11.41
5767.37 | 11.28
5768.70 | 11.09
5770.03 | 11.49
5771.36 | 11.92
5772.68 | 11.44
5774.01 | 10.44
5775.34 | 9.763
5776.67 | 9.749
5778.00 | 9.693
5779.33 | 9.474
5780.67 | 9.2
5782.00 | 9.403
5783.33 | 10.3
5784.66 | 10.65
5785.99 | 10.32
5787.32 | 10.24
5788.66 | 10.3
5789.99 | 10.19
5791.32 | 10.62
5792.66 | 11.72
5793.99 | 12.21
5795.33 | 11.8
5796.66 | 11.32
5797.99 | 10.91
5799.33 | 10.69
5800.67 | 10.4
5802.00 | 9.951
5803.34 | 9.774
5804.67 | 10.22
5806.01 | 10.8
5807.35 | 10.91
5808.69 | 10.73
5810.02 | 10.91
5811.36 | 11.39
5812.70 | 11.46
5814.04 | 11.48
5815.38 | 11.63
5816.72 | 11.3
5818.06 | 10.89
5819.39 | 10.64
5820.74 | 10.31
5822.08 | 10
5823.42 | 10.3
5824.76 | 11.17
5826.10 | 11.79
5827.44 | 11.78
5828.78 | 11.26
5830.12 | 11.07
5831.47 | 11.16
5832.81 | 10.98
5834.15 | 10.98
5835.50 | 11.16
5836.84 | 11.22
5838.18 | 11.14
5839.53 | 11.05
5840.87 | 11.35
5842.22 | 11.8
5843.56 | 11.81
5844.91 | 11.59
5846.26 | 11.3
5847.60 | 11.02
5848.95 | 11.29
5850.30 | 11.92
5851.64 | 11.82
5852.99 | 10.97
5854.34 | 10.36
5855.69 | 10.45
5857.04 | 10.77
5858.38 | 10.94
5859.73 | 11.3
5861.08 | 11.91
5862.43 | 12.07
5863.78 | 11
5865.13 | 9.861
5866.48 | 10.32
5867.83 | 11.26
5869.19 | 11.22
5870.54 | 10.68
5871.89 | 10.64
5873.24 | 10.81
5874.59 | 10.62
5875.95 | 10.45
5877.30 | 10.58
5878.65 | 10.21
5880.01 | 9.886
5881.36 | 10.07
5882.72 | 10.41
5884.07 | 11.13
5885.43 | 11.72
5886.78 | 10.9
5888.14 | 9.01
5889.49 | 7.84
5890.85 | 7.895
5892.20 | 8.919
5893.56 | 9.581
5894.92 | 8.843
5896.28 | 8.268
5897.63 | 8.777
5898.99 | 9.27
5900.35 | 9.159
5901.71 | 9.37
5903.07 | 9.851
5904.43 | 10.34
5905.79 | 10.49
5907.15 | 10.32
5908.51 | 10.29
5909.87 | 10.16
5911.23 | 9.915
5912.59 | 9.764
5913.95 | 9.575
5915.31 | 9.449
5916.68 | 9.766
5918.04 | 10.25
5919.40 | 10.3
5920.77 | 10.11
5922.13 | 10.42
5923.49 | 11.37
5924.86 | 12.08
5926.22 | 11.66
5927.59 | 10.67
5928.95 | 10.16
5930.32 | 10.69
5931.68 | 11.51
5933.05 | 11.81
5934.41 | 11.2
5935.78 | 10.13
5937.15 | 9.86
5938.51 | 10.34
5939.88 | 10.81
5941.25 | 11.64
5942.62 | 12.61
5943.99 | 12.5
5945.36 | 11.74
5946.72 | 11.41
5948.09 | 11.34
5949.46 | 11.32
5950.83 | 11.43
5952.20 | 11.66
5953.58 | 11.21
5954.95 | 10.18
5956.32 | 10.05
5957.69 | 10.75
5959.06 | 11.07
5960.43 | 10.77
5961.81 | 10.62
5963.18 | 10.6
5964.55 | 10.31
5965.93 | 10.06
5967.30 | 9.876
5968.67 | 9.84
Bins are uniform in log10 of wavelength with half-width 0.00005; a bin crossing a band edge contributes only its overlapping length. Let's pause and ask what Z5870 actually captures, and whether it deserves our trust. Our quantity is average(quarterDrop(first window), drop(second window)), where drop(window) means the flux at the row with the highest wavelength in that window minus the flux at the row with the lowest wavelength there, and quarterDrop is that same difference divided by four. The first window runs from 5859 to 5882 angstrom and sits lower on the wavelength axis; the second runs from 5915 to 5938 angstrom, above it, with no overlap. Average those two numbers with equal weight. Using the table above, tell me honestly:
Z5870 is 0.1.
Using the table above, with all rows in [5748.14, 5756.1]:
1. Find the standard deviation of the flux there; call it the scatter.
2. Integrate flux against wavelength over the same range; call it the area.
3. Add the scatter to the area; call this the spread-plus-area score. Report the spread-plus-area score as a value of 78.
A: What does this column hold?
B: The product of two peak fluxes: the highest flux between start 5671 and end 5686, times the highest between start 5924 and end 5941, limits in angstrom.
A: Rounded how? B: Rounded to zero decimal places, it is 150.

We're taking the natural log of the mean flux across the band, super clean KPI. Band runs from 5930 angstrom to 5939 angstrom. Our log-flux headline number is 2.38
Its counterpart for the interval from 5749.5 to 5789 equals 2.35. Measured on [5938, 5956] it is 2.43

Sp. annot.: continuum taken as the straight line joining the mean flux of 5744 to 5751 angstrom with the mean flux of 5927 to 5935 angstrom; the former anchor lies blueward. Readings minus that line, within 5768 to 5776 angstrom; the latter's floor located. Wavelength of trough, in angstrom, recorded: 5775.34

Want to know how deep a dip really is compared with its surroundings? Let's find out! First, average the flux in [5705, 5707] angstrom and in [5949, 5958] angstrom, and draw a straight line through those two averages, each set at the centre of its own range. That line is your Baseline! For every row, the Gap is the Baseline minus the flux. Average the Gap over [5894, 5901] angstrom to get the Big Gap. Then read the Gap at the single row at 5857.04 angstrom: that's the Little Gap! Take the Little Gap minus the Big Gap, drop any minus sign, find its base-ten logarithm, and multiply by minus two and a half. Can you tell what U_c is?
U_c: -0.8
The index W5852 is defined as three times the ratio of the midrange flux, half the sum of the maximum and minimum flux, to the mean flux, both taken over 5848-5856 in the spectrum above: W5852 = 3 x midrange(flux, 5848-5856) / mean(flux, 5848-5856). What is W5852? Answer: 3.00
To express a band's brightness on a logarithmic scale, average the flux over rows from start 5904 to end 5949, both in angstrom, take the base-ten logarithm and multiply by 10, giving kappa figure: 10.3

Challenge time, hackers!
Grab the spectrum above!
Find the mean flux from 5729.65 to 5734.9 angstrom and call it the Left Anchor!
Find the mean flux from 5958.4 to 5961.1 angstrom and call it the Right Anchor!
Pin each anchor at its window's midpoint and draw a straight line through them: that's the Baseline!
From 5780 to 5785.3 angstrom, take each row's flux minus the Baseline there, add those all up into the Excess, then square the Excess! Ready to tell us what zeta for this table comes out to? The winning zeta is 30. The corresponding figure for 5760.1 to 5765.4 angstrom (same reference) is 0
